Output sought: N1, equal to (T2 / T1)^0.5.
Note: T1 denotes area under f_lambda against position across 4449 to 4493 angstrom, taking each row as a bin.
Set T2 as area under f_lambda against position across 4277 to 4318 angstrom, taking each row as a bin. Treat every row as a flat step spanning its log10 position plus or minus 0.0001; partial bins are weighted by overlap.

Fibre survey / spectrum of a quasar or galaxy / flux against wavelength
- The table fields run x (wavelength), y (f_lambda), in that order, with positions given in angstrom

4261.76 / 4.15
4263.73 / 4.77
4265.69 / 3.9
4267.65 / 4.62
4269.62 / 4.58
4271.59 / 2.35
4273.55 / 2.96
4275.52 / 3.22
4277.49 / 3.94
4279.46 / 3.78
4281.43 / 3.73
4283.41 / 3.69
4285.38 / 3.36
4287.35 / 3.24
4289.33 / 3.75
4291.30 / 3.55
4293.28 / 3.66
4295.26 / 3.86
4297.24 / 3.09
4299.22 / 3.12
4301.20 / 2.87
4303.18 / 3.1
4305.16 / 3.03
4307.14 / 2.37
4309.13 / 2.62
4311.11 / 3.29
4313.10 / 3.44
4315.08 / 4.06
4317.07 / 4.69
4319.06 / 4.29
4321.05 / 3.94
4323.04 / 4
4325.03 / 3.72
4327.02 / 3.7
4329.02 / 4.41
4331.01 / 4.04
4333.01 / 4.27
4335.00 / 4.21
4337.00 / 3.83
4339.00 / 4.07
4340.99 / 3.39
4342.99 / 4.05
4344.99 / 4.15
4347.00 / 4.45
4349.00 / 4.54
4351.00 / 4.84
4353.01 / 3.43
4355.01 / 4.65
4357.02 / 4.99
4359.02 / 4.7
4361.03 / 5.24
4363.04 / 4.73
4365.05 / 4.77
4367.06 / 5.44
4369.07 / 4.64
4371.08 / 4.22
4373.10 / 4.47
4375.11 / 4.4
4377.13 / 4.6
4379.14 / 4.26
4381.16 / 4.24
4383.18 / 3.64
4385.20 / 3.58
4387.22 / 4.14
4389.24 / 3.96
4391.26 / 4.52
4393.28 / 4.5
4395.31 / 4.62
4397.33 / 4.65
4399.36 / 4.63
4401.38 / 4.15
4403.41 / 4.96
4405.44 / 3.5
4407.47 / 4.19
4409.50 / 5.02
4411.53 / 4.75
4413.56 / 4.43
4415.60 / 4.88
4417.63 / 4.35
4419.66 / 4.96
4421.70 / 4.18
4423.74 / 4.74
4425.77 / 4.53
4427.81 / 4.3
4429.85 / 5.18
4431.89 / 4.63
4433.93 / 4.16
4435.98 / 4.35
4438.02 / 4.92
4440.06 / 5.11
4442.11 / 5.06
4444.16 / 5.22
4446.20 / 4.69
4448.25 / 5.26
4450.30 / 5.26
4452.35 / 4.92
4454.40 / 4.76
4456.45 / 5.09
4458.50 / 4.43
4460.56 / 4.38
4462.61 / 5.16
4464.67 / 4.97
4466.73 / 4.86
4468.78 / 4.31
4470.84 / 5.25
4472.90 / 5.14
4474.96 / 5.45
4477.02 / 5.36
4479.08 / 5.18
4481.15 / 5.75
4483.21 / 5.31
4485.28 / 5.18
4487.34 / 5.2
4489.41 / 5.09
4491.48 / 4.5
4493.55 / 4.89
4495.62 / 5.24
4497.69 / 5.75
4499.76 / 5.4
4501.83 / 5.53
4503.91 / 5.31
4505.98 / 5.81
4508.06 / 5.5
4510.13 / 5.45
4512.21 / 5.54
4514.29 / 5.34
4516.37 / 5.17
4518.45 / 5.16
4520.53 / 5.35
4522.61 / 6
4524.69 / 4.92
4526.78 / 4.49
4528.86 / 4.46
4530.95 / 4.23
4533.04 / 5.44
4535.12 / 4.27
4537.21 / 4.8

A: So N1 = 0.80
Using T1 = 221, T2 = 141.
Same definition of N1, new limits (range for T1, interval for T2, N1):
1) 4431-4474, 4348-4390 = 0.95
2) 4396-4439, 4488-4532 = 1.08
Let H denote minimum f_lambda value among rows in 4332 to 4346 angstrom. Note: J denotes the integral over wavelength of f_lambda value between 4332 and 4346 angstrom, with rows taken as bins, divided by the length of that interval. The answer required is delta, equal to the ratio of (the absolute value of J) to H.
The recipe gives 1.18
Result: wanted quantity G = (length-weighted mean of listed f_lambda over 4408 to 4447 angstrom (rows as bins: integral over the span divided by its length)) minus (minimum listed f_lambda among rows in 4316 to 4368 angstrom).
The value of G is 1.3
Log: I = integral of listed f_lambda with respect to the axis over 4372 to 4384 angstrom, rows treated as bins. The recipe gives 51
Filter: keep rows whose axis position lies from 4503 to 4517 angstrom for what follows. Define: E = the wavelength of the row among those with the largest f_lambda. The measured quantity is 4505.98 angstrom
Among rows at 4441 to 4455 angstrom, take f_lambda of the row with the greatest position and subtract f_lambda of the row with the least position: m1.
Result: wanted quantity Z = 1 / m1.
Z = -3.3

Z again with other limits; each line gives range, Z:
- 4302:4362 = 0.5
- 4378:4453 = 1.5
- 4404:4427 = 1.0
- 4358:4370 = -16.7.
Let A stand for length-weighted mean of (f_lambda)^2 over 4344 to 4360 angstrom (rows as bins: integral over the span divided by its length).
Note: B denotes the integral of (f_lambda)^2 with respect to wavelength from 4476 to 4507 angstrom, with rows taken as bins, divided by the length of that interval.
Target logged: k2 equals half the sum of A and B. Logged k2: 24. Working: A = 20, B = 28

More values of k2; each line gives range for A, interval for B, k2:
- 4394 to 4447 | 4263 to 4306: 17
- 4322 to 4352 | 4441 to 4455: 21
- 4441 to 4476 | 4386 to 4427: 22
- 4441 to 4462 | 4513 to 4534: 25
